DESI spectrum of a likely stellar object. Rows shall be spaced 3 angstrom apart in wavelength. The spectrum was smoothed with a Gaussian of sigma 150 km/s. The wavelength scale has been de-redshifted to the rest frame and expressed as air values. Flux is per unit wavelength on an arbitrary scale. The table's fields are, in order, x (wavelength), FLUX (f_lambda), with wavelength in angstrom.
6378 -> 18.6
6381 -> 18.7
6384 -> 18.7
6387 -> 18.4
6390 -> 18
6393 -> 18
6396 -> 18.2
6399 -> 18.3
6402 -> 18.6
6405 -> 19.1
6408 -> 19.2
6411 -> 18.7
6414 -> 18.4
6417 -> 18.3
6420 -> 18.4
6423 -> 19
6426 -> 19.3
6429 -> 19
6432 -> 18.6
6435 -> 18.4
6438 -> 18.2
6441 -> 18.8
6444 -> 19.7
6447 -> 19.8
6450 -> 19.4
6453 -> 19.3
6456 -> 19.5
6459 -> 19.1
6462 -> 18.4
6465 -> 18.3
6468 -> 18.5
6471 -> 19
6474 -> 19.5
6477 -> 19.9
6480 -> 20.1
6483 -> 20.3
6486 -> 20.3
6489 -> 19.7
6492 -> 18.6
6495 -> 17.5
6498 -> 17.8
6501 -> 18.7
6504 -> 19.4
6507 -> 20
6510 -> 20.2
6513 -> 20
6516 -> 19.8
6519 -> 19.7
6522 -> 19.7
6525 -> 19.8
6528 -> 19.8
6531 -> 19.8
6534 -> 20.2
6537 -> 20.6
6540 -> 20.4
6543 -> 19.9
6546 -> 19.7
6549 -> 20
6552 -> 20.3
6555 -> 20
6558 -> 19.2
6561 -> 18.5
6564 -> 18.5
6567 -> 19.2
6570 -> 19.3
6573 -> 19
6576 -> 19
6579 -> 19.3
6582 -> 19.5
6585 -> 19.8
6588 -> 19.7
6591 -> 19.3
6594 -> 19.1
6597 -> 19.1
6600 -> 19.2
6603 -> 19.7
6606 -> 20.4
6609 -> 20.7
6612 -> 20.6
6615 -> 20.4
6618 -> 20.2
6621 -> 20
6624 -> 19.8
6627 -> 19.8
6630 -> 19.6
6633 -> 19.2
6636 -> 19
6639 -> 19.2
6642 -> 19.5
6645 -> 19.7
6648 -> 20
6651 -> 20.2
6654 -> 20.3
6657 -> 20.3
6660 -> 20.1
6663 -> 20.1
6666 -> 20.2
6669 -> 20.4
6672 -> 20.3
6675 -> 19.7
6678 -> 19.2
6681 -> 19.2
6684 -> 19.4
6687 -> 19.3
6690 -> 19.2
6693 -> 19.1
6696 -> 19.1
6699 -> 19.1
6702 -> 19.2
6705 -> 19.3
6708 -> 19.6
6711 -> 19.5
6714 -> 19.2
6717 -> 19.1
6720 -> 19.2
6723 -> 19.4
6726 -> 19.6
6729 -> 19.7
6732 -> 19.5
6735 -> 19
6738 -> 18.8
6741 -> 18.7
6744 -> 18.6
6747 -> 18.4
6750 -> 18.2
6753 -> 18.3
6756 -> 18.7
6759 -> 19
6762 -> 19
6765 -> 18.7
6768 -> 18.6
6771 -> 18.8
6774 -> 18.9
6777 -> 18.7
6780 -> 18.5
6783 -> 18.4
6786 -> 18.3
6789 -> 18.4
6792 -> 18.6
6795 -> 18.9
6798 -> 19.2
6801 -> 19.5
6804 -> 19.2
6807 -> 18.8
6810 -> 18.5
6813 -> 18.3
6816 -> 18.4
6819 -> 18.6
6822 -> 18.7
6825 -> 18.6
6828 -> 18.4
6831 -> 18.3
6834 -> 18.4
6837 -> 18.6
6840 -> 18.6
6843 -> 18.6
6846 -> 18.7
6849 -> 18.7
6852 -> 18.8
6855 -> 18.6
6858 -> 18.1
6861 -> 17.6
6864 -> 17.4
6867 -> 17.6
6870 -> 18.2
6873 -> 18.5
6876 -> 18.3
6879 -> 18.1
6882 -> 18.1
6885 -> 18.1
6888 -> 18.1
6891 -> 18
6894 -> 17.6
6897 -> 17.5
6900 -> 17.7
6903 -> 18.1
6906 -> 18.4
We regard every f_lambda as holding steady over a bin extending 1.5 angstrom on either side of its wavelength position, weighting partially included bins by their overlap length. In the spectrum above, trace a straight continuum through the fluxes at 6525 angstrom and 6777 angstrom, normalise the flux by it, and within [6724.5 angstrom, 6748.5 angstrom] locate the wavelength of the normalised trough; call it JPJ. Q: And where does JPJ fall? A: 6747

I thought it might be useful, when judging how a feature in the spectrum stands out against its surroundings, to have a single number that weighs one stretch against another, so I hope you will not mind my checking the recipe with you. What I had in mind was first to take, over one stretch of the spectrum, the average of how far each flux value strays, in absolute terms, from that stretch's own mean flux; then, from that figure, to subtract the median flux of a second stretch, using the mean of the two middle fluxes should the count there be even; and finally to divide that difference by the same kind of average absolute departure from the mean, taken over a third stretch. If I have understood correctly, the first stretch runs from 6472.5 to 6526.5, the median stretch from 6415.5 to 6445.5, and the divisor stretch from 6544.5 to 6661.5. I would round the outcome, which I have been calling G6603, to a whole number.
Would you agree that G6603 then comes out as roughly -39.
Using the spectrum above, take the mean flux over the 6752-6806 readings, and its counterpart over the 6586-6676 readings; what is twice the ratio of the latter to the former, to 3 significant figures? 2.12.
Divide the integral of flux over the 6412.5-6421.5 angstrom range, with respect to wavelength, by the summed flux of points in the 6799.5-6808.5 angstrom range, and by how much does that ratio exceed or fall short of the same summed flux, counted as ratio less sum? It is -54.6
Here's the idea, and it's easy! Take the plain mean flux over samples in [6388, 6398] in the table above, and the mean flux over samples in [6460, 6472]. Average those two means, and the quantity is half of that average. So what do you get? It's 9.2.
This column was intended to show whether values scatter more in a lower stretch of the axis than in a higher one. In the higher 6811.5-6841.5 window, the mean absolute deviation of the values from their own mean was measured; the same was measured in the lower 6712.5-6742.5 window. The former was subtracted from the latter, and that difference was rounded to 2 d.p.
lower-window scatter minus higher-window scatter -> 0.13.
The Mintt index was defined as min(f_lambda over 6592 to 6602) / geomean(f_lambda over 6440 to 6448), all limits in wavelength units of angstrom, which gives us 0.98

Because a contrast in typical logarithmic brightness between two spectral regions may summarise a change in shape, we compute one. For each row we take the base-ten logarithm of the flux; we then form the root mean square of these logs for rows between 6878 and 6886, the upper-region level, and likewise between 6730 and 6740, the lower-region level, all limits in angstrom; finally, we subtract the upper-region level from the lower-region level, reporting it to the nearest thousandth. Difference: 0.023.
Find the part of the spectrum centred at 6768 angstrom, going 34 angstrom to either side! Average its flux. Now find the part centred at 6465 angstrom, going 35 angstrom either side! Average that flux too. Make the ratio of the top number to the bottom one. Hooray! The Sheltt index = 0.98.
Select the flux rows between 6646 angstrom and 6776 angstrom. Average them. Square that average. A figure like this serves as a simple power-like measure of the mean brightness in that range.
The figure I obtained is 373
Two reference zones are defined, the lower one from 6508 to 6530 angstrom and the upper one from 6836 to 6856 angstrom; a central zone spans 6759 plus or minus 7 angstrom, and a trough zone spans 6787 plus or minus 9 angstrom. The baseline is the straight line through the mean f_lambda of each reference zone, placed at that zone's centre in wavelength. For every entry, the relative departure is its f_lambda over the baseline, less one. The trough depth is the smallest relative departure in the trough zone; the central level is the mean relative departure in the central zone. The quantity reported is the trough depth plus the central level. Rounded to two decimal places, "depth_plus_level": -0.04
